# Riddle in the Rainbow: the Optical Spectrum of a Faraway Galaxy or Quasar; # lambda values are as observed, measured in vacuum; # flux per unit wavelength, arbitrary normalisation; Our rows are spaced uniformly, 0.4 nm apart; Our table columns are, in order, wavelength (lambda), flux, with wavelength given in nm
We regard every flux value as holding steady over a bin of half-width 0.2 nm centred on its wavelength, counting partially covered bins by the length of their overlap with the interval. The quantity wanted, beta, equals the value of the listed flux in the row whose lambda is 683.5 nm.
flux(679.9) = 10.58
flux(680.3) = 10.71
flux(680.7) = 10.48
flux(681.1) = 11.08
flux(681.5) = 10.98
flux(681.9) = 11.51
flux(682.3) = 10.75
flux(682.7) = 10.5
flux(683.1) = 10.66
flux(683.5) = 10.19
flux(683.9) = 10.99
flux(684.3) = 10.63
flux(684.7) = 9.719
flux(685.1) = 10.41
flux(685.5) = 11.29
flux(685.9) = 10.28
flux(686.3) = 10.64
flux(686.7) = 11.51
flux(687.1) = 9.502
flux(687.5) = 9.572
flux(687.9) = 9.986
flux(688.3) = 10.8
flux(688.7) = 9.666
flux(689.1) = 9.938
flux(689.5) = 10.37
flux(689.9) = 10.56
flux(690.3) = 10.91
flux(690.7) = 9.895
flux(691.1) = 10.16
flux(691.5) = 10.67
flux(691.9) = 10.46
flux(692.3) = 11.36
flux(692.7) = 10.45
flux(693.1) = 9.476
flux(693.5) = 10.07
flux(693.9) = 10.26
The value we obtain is 10.19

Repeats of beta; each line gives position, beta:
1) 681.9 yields 11.51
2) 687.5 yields 9.572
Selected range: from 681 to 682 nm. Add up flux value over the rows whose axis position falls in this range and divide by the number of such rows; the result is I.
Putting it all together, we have 11.2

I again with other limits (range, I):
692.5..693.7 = 10.0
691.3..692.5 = 10.8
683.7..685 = 10.4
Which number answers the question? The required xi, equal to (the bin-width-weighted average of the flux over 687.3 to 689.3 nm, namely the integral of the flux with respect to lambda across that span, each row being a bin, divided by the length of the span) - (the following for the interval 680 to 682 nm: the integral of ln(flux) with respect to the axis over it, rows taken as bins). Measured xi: 5.21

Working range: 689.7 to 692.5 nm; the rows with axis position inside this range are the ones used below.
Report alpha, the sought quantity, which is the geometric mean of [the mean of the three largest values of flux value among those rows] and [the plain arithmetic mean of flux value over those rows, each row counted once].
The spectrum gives 10.8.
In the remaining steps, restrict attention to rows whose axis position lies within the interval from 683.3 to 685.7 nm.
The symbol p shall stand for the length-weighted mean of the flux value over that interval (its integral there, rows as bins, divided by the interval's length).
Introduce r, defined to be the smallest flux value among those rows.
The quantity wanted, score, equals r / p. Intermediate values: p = 10.5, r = 9.719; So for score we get 0.922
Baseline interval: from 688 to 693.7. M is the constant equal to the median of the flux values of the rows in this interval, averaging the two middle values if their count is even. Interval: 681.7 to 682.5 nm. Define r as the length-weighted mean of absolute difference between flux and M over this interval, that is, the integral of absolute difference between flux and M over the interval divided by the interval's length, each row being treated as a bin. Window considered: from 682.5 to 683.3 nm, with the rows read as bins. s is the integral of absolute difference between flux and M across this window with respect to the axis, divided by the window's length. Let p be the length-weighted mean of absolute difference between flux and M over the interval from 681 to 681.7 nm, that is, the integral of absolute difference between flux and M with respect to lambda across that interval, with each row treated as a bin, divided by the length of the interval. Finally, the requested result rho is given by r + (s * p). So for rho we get 0.8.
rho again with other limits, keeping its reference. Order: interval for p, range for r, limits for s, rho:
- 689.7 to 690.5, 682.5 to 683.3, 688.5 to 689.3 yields 0.4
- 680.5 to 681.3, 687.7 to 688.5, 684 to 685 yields 0.6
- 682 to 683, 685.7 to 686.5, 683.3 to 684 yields 0.3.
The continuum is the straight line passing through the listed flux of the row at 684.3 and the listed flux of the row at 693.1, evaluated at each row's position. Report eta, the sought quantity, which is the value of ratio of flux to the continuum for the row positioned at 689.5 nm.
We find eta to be 1.04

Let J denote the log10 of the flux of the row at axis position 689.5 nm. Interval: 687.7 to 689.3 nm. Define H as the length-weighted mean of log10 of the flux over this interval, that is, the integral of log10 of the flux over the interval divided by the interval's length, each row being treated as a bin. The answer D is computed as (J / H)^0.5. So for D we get 1.01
